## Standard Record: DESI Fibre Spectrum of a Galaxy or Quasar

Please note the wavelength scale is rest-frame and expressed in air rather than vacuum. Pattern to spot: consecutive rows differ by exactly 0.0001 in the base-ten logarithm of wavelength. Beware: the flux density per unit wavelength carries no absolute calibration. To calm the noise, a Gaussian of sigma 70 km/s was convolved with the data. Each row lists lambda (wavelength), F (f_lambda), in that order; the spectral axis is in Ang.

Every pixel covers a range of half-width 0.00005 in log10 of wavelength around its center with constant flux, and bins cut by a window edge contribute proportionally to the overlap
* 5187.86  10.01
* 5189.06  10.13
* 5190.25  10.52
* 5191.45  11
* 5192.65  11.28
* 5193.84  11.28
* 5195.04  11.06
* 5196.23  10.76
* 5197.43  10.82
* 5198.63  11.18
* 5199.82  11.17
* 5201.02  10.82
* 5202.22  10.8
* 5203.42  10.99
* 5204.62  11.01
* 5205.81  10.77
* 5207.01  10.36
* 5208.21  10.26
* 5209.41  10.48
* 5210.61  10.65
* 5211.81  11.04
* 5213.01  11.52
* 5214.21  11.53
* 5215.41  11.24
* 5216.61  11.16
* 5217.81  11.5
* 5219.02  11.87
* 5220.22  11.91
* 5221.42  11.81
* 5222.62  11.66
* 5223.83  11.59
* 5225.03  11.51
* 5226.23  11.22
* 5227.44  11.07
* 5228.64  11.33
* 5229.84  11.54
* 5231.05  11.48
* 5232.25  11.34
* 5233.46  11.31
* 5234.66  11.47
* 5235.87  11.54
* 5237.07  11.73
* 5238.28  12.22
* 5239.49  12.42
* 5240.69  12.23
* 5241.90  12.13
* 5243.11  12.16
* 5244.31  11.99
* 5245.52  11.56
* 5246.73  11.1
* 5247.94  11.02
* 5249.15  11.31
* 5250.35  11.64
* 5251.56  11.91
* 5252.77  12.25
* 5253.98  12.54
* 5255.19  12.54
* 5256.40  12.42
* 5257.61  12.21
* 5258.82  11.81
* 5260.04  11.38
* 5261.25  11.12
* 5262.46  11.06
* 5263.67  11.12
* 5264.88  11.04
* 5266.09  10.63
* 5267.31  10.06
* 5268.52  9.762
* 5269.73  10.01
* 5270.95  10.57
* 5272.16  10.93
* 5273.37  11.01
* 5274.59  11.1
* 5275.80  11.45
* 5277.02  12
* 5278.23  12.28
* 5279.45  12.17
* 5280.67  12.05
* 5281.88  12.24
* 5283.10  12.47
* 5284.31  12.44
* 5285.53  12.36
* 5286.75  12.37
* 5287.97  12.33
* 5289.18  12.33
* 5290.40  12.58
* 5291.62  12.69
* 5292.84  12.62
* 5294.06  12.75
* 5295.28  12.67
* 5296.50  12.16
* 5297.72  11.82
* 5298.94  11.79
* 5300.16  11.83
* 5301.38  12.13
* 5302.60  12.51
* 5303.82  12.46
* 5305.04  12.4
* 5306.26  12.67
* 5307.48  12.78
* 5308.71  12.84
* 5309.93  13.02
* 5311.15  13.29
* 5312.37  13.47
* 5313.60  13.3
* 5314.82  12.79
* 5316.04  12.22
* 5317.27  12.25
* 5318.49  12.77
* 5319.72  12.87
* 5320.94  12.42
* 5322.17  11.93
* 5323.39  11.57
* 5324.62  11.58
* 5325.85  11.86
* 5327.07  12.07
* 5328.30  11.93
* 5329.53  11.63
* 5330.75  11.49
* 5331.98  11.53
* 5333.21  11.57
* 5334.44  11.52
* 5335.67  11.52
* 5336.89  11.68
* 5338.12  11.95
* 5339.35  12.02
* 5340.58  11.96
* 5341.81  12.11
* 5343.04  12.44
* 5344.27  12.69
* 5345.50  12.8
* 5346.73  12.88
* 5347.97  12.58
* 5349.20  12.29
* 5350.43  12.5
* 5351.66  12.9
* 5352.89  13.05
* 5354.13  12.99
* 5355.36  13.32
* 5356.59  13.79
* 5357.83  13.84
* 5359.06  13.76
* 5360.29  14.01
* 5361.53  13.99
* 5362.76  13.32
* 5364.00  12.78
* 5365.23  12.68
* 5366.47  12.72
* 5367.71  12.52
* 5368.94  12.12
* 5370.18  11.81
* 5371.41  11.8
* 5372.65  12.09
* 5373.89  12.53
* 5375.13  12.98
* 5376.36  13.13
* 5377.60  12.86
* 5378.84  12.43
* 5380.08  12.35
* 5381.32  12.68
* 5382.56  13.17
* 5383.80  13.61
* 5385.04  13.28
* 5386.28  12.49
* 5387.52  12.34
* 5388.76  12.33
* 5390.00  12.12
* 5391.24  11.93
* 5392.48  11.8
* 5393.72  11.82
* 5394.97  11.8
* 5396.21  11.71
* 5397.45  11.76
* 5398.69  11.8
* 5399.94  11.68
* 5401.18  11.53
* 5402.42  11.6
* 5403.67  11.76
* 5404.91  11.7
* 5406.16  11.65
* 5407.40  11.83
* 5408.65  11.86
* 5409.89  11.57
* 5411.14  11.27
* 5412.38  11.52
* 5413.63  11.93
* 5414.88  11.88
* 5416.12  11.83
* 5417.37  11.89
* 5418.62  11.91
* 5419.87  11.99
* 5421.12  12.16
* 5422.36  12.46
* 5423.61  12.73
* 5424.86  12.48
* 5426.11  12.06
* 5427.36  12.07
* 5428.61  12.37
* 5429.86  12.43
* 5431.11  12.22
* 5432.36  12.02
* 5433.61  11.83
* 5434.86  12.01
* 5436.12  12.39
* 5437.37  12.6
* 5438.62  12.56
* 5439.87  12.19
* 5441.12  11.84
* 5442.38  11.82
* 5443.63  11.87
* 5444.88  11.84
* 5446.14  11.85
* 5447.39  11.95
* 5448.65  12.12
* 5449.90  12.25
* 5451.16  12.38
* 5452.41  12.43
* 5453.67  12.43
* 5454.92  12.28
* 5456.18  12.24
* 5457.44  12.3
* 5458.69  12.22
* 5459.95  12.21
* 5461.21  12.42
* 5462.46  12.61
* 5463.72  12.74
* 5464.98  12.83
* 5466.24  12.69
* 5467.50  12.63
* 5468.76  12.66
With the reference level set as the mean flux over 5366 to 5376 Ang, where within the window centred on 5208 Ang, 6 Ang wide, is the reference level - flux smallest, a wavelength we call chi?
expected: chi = 5205.81 Ang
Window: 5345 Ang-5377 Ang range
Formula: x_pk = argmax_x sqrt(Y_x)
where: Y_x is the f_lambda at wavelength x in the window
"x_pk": 5360.29 Ang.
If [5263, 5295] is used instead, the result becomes 5294.06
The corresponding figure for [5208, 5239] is 5238.28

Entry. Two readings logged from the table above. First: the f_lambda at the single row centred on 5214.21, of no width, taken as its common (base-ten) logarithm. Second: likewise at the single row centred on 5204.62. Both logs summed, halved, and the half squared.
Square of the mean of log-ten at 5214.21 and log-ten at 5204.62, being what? 1.11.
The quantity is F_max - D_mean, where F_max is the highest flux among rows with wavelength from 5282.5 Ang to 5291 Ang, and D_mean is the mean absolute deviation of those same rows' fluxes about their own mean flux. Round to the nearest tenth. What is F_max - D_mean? 12.5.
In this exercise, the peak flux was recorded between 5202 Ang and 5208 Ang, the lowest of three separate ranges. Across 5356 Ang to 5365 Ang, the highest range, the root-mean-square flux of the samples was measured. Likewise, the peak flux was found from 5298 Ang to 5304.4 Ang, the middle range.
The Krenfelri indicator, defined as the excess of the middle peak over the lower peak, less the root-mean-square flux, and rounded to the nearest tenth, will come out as -12.1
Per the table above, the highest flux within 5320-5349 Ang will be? 12.88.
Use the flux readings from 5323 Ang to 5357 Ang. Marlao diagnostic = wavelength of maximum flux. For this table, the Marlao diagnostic 5356.59 Ang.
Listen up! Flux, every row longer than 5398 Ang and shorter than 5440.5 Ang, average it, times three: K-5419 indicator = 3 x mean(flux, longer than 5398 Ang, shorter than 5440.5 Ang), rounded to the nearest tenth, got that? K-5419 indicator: 36.0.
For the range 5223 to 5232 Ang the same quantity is 34.2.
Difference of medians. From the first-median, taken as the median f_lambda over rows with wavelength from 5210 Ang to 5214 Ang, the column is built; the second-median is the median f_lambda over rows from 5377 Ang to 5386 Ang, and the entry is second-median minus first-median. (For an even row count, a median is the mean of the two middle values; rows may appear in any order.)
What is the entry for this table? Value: 1.8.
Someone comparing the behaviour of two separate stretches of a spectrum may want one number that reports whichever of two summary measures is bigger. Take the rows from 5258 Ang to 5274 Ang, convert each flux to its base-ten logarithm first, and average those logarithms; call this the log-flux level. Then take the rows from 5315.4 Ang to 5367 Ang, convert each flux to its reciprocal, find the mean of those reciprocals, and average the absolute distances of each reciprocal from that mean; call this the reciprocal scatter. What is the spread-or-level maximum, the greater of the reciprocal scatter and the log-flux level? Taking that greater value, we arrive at 1.03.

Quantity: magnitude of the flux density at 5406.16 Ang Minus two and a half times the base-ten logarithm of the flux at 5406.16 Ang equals -2.67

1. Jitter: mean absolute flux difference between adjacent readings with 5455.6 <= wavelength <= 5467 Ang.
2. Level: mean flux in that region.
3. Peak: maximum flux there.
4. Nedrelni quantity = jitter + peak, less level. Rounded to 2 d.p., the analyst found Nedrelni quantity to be 0.47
